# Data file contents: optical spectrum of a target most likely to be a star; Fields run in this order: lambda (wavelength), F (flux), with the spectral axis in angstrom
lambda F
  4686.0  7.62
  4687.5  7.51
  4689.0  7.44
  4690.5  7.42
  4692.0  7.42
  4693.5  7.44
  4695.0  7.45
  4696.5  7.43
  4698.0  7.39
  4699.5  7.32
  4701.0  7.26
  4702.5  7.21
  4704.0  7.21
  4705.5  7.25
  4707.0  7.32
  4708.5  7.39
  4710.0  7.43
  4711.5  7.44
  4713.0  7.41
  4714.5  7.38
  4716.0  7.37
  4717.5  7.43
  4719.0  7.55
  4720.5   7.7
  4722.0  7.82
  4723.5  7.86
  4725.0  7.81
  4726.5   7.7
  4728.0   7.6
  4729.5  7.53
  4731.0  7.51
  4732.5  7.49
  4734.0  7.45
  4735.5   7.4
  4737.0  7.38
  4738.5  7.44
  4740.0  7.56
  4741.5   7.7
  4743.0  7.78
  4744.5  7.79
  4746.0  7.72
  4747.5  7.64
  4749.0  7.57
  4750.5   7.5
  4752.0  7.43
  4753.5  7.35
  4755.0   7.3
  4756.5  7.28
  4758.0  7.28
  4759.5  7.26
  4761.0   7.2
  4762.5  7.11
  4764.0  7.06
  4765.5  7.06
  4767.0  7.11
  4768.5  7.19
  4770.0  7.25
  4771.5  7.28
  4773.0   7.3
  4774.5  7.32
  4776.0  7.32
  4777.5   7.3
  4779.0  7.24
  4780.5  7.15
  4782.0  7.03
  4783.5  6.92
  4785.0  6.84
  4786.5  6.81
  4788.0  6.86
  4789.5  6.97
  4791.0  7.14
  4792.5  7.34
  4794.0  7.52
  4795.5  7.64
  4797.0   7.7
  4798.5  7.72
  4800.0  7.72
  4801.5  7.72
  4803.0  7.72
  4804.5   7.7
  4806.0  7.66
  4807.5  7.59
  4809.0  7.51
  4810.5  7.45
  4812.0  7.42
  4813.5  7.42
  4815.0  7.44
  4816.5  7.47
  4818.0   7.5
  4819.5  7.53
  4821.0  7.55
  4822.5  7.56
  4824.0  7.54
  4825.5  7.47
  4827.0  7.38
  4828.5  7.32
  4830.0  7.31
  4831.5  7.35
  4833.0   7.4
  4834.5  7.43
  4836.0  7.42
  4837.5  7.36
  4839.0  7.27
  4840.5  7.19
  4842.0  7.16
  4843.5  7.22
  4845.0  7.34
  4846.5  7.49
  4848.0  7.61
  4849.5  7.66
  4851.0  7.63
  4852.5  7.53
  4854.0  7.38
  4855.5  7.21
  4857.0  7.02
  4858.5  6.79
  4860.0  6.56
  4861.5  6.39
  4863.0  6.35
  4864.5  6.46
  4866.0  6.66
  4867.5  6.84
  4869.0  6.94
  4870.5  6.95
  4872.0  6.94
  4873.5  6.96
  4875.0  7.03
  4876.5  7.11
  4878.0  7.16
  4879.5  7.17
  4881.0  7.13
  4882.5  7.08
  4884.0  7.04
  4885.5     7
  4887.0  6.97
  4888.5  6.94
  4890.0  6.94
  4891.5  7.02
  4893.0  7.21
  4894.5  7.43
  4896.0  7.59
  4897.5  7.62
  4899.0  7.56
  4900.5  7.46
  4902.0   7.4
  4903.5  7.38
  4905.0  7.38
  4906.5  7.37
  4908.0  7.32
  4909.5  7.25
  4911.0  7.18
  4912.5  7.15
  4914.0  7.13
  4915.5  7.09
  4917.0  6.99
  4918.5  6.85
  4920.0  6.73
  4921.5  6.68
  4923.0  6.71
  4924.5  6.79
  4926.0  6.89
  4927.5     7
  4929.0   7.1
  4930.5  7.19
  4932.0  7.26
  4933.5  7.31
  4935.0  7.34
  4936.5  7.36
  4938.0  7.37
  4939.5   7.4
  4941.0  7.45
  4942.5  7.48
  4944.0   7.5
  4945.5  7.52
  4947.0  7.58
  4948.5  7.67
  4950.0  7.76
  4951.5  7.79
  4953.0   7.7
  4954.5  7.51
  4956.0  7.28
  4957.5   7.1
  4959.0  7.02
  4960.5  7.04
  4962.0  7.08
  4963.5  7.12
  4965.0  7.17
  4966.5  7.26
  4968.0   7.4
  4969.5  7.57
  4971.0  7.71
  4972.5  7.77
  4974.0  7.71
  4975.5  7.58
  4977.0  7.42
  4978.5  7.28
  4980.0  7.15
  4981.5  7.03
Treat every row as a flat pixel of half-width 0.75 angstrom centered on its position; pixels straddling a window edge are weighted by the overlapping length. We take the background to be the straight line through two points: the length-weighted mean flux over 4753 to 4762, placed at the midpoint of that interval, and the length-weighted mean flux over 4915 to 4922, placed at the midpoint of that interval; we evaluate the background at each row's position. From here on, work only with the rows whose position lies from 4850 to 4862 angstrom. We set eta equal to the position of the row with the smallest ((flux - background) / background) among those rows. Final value 4861.5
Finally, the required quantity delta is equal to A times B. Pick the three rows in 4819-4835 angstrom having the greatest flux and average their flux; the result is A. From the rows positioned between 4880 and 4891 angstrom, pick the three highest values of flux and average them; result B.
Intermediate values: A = 7.55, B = 7.08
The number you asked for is 53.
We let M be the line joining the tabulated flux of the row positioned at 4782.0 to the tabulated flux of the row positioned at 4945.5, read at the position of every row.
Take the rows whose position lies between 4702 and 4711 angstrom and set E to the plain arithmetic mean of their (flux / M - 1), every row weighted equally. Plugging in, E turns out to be 0.07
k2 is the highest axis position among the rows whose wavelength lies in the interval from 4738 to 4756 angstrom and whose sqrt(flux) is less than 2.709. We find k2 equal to 4755.0 angstrom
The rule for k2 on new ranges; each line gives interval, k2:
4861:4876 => 4875.0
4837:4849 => 4843.5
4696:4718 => 4707.0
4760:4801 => 4791.0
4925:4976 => 4966.5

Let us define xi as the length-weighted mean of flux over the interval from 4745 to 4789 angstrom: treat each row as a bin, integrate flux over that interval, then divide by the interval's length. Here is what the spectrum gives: 7.2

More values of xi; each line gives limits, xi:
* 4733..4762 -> 7.5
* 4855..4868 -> 6.7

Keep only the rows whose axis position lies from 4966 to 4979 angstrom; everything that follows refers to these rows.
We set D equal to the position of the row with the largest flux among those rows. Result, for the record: 4972.5 angstrom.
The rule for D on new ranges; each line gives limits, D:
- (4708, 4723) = 4722.0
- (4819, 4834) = 4822.5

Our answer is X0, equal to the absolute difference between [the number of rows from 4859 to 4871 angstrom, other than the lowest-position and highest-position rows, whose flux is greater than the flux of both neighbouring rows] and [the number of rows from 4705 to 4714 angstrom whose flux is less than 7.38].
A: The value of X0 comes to 2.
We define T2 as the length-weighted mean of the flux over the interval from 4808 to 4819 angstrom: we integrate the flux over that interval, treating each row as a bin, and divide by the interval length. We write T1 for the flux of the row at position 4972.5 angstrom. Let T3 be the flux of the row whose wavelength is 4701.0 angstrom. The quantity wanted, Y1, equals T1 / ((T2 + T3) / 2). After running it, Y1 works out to 1.06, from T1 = 7.77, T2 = 7.5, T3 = 7.26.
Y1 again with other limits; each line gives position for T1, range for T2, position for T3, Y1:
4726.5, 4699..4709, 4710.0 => 1.05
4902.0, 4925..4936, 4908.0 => 1.02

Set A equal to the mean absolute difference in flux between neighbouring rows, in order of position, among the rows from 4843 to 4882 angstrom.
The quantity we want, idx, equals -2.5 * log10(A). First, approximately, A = 0.105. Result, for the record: 2.44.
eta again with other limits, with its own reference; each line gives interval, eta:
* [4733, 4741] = 4737.0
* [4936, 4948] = 4936.5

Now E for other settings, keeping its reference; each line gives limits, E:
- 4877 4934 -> -0.03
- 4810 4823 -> 0.05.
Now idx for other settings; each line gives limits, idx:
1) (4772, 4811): 2.91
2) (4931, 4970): 2.83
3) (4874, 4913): 3.04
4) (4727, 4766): 3.16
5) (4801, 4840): 3.53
